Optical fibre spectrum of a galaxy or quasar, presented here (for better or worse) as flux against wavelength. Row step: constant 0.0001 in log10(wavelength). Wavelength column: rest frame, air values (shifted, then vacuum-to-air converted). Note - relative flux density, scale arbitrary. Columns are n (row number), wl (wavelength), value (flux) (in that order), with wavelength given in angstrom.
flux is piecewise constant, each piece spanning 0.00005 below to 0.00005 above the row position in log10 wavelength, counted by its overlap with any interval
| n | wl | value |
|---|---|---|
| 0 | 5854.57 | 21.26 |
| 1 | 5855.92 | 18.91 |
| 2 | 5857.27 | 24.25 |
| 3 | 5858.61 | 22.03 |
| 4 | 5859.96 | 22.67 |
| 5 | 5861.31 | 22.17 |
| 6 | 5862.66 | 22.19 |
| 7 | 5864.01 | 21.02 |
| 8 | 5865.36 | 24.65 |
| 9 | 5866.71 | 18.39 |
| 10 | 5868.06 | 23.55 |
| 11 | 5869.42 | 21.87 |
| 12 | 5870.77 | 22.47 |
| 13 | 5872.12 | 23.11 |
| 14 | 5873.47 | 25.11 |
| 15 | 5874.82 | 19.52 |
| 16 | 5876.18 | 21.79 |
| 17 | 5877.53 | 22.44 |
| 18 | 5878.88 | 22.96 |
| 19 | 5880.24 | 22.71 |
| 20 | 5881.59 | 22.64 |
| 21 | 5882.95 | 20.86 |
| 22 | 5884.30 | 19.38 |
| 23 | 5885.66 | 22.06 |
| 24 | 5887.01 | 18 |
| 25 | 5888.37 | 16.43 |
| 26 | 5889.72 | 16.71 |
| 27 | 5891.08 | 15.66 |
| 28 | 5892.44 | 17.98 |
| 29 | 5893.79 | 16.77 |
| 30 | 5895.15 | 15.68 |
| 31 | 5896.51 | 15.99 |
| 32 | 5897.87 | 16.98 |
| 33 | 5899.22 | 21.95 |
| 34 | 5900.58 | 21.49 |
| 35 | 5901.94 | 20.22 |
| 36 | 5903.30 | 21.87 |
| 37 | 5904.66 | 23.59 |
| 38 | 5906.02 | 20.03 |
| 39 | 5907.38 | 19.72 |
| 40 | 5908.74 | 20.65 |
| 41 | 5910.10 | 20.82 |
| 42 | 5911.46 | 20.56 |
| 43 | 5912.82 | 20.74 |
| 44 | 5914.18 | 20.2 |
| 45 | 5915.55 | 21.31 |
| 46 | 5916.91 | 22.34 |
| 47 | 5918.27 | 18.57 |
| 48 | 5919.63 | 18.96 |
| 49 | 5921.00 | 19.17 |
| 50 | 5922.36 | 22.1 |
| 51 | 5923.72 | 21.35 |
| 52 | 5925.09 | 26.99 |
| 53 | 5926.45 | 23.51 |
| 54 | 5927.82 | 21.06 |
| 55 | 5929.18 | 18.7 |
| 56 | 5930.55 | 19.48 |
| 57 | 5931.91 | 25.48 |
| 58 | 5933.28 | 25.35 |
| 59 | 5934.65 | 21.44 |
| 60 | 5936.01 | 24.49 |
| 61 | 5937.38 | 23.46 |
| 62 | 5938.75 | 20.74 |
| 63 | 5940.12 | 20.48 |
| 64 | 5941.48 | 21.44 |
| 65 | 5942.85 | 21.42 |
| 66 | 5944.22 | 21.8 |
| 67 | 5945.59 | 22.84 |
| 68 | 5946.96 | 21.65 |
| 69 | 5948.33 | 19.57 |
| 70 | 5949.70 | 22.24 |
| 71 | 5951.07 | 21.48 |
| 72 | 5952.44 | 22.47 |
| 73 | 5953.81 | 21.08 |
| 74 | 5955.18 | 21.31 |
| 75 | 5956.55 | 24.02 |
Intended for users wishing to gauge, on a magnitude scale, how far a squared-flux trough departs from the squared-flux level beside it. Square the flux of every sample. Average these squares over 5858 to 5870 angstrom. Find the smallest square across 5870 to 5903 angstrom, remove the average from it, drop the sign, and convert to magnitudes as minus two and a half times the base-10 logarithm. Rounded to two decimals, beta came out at -5.97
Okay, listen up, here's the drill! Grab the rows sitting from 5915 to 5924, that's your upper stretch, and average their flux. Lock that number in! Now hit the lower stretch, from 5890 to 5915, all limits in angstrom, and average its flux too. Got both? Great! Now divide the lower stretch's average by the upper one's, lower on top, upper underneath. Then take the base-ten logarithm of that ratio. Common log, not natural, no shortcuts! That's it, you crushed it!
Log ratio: -0.023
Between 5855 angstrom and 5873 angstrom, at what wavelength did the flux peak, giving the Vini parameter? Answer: 5865.36 angstrom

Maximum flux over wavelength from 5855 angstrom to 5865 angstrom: 24.25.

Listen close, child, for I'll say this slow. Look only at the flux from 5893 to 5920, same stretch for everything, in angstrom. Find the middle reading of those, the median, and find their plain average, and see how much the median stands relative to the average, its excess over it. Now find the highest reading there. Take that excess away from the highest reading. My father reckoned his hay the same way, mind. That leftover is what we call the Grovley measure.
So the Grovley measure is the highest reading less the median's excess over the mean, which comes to 23.1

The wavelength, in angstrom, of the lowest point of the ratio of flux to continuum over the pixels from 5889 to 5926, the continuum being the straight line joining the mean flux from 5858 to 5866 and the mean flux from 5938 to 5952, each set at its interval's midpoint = 5891.08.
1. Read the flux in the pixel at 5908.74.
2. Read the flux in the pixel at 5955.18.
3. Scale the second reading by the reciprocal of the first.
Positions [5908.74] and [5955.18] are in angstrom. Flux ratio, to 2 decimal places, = 1.03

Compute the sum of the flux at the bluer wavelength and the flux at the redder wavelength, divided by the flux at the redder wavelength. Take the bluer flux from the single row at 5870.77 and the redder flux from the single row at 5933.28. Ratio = 1.89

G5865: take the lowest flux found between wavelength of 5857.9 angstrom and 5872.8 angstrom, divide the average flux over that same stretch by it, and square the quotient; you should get 1.46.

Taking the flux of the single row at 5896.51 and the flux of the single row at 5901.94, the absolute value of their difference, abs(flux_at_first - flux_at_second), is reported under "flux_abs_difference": 4.2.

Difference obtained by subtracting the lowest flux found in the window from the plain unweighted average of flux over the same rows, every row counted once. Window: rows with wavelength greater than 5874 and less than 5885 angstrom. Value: 2.2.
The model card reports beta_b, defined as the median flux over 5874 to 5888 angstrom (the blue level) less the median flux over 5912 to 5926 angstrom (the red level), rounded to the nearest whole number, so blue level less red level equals 1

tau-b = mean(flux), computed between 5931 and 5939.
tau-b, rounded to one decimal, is 23.5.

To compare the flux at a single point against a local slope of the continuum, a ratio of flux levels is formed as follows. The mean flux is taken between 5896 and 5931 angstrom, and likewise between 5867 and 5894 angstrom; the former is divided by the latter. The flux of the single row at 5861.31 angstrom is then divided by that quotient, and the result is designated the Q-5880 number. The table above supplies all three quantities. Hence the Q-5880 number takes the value 22.1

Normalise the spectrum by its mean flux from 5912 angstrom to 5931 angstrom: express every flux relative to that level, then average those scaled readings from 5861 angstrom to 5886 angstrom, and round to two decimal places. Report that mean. 1.05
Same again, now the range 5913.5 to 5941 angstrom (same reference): 1.03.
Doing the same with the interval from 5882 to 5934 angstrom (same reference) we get 0.96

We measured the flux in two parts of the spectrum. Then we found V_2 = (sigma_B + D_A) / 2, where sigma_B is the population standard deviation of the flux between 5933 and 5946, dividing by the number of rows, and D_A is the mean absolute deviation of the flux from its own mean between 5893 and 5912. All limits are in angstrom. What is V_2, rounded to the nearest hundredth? 1.74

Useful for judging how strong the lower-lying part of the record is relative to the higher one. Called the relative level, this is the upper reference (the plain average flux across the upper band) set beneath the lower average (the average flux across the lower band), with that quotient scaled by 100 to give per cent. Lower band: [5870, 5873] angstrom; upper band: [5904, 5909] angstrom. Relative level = 109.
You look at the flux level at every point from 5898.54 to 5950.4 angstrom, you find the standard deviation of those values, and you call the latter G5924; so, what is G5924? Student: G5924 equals 1.9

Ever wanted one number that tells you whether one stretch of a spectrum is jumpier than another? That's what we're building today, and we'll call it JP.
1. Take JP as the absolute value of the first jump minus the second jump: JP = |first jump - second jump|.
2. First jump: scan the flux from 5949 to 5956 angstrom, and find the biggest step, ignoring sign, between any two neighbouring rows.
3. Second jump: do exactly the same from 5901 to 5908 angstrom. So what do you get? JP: 2.2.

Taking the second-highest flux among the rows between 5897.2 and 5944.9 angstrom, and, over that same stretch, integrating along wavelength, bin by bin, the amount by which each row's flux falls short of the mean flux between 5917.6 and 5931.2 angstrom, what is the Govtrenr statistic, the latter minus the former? -44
